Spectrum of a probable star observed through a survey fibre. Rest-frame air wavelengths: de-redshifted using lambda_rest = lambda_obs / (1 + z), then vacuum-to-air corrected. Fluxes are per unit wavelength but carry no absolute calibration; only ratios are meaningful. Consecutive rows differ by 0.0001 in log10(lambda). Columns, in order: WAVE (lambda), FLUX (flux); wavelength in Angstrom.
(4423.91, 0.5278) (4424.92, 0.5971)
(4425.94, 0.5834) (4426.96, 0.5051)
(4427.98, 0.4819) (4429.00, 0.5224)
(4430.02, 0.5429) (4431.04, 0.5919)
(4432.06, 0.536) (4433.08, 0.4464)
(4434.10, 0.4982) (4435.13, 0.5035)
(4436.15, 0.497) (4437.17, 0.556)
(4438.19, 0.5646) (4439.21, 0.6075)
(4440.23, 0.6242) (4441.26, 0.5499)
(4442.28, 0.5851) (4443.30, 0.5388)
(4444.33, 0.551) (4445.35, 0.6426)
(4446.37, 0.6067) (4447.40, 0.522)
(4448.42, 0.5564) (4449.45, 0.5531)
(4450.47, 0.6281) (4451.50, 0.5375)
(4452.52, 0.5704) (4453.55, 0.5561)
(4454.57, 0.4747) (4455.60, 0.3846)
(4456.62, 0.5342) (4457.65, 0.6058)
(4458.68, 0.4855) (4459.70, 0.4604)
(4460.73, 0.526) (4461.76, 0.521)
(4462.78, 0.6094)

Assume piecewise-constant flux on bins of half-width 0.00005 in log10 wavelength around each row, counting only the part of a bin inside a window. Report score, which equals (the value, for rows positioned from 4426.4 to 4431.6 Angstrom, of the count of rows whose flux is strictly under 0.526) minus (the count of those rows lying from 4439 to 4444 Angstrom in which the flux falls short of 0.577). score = 1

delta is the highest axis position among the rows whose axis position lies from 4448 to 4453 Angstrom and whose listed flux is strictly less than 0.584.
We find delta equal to 4452.52 Angstrom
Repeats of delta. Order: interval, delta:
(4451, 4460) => 4459.70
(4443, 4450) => 4449.45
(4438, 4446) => 4444.33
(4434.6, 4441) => 4438.19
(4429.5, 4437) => 4436.15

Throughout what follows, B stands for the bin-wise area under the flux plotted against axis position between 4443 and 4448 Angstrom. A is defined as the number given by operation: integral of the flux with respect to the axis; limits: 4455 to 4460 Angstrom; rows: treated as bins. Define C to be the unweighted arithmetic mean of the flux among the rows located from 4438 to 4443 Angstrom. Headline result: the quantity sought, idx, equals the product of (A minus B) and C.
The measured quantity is -0.23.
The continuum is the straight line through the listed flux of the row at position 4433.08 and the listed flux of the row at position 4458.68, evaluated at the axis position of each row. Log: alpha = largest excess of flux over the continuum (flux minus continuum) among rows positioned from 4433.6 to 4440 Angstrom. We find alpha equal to 0.152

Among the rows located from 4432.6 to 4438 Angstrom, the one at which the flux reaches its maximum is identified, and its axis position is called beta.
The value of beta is 4437.17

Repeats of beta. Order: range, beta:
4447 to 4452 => 4450.47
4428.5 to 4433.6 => 4431.04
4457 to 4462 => 4457.65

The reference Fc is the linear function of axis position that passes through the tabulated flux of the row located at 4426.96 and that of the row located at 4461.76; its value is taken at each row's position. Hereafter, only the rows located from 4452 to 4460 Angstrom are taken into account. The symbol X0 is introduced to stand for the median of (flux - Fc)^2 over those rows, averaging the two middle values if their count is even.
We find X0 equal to 0.0024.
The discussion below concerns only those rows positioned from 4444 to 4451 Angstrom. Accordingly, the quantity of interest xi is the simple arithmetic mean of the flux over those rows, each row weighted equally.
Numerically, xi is 0.58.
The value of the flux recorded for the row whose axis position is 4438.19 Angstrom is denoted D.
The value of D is 0.5646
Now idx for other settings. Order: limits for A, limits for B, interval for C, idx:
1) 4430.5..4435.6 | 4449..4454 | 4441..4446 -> -0.13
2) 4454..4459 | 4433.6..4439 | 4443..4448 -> -0.21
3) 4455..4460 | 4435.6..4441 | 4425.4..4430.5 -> -0.31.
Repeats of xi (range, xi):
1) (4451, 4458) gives 0.52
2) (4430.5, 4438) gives 0.52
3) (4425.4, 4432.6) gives 0.54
